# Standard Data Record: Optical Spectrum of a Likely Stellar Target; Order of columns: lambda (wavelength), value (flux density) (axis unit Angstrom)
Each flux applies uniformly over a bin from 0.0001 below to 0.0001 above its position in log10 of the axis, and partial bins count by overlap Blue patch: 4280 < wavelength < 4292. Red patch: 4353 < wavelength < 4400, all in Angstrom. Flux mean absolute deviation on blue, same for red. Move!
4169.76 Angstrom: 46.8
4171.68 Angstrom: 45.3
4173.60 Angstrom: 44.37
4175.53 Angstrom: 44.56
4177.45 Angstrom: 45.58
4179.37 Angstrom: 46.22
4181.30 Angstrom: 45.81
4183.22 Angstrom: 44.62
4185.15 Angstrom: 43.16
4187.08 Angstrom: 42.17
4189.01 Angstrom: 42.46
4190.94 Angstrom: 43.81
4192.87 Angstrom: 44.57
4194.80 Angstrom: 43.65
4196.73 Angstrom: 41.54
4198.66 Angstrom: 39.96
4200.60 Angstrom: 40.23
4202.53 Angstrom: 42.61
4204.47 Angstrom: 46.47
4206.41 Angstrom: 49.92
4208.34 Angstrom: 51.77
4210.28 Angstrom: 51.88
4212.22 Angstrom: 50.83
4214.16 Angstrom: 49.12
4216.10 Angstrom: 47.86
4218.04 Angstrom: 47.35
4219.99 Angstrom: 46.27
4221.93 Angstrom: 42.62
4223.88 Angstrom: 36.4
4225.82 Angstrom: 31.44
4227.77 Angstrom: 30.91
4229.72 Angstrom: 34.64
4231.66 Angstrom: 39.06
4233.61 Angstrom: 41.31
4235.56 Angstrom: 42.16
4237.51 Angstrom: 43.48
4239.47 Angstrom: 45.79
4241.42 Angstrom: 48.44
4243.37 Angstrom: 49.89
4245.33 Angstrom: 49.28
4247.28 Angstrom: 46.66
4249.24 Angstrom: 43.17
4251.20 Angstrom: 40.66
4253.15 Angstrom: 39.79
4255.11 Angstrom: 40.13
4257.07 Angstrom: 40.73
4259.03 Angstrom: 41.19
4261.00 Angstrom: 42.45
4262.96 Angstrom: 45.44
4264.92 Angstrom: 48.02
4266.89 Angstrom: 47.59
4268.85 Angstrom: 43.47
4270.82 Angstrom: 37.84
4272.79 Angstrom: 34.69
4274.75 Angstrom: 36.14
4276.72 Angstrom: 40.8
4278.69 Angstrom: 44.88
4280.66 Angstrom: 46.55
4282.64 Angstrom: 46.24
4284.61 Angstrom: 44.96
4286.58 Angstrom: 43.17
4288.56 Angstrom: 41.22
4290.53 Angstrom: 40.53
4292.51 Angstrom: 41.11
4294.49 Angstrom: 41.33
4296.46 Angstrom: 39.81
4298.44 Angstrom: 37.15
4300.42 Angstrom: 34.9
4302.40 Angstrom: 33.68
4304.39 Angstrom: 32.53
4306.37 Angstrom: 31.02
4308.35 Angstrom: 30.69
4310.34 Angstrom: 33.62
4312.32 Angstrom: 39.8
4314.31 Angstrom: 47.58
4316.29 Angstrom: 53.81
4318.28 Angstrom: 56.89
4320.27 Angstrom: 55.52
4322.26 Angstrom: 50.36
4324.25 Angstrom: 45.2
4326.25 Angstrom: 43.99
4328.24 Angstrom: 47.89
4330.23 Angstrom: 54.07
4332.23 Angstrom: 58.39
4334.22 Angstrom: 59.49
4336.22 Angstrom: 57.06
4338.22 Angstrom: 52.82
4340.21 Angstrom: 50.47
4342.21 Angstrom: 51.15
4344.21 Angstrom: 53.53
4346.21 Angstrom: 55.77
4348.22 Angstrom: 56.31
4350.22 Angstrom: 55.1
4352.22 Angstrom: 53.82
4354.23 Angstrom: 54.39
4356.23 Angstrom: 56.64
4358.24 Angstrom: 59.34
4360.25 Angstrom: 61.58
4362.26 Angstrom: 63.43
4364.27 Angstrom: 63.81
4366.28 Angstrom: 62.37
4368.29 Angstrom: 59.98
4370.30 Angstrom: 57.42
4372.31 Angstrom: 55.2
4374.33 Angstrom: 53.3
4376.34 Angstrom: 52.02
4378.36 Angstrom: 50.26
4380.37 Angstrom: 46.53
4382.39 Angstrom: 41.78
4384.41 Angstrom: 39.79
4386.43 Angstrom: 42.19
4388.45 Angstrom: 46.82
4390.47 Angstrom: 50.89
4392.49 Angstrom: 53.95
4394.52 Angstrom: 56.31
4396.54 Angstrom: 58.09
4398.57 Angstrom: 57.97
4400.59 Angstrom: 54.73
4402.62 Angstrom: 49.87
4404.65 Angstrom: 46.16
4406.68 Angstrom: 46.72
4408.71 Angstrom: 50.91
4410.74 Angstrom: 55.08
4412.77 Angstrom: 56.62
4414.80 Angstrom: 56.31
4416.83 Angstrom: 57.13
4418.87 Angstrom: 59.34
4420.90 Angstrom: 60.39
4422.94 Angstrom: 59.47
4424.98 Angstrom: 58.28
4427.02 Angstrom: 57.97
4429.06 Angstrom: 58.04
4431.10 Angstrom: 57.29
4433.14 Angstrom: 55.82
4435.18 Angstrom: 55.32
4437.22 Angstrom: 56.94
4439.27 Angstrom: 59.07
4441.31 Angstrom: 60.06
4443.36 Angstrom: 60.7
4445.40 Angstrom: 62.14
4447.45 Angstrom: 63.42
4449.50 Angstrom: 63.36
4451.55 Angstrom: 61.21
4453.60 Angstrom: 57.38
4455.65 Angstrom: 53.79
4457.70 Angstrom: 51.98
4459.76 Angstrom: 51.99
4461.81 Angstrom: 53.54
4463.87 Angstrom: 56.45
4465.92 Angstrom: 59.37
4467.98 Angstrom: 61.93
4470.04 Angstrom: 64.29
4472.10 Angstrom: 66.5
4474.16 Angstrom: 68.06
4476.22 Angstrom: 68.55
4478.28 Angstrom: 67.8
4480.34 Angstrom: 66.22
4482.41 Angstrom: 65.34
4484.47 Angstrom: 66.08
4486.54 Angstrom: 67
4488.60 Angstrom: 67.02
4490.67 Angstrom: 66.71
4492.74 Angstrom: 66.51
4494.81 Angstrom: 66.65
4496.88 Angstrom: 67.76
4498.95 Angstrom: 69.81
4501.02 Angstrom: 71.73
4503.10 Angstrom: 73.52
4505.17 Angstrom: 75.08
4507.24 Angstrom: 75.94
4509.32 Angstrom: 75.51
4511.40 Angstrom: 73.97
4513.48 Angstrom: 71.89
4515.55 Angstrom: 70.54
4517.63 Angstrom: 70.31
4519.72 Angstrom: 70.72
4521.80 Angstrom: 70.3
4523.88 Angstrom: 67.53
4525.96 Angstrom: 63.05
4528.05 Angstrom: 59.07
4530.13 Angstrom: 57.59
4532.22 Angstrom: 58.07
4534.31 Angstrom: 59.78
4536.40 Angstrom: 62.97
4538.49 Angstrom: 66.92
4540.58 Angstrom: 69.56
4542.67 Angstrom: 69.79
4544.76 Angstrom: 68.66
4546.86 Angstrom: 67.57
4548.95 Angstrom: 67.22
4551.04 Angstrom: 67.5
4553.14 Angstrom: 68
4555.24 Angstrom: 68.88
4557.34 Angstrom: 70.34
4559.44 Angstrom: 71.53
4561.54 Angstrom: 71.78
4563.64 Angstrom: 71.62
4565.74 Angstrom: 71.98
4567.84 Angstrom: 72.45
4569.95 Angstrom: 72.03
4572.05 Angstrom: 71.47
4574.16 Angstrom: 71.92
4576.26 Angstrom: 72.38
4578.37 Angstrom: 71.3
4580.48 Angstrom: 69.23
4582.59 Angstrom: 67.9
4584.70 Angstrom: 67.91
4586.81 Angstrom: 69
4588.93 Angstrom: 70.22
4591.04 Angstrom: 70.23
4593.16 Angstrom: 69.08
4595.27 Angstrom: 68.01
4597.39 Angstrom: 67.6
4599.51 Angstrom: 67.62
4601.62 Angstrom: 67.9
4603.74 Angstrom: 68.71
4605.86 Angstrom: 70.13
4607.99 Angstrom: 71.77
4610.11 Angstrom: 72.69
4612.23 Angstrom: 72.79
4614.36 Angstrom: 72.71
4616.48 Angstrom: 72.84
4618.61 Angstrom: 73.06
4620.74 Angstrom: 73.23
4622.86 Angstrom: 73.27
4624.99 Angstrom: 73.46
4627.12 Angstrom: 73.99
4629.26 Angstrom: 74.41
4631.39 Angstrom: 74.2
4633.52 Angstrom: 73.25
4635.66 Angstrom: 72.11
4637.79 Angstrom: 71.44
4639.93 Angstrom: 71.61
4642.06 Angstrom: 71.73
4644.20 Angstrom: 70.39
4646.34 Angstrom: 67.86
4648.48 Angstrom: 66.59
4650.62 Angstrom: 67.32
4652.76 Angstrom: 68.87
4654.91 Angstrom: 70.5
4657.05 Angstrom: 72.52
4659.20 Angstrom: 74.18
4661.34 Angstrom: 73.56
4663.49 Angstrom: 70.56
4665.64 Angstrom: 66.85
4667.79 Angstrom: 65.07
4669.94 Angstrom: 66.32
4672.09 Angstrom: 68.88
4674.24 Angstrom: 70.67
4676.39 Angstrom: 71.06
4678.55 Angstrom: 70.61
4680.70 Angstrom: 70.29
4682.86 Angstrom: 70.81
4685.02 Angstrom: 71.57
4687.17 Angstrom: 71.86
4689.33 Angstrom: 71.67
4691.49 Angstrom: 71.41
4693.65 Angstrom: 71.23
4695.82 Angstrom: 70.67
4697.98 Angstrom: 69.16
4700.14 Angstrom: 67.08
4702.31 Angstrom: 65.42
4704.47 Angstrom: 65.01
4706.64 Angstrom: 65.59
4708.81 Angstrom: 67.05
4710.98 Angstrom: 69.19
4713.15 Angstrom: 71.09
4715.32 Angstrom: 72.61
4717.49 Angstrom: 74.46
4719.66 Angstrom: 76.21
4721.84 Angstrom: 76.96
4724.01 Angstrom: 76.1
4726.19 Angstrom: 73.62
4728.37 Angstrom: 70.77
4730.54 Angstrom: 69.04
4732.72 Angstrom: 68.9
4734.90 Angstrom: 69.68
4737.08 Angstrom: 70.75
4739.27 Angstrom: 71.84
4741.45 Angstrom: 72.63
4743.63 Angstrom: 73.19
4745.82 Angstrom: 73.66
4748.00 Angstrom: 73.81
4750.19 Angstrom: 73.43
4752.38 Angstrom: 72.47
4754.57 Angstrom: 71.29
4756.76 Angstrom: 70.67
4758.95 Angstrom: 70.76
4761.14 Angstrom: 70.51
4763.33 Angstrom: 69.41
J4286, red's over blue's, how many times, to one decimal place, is 2.6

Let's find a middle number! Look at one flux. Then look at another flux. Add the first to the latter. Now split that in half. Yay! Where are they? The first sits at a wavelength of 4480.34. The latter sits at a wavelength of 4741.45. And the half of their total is 69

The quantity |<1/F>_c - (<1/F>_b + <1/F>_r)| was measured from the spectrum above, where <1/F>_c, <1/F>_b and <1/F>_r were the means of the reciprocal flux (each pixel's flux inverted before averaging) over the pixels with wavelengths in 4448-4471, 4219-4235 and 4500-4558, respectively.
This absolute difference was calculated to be 0.0242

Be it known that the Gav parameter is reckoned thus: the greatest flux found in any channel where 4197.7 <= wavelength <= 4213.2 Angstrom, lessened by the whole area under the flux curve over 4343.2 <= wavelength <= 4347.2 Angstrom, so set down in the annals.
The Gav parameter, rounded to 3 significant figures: -167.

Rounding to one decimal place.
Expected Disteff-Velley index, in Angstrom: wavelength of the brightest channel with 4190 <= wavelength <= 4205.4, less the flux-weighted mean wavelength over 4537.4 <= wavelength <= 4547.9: -338.2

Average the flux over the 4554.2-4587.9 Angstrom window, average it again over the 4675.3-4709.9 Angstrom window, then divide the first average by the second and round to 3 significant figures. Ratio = 1.02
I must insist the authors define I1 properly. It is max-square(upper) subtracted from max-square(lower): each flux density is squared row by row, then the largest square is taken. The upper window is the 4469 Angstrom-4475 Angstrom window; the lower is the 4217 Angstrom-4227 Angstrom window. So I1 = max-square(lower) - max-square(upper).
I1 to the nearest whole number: -2390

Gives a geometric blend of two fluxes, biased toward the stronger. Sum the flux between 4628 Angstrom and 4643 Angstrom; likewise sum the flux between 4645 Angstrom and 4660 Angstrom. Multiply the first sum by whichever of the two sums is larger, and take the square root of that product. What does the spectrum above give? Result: 509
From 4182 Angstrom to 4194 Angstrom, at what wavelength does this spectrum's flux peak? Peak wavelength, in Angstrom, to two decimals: 4183.22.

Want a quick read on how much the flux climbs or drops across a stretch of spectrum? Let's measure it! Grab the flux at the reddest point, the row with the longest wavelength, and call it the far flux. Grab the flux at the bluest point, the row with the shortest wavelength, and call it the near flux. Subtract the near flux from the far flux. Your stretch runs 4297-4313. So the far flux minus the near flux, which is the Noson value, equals 3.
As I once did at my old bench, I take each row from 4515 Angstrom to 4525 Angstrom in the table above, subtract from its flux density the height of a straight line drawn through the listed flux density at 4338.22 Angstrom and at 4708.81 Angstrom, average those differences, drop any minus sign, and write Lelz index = 10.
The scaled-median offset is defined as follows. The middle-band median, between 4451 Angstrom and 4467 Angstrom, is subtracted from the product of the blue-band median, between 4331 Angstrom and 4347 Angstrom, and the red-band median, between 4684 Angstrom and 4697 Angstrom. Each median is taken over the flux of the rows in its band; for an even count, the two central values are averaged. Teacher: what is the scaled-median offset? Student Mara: 3852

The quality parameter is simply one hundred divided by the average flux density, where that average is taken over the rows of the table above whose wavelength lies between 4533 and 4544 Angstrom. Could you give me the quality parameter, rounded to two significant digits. 1.5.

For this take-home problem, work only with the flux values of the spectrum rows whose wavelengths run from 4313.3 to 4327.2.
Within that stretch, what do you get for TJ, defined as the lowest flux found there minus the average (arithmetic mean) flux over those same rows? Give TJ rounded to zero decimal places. -6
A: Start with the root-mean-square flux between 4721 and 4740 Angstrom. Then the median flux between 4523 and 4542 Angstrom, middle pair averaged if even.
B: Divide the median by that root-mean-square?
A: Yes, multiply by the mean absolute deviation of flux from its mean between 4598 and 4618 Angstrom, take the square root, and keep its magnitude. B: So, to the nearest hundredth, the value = 1.31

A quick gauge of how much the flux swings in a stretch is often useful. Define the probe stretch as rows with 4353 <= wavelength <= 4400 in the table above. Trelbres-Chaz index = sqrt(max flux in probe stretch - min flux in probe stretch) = 4.9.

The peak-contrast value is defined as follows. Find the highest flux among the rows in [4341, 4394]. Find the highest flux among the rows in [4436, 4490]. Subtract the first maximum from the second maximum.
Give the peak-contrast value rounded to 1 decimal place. 4.7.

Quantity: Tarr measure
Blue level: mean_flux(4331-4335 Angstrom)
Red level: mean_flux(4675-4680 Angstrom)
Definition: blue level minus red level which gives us -12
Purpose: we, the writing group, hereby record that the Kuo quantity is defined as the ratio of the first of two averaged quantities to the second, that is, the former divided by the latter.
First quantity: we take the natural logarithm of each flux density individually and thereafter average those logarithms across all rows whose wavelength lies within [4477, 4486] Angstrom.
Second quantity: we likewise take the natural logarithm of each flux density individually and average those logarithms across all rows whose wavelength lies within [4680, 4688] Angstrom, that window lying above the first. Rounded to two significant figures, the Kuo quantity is 0.98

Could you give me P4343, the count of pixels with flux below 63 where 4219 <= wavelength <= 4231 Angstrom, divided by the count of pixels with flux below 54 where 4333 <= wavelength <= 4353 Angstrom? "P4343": 1.2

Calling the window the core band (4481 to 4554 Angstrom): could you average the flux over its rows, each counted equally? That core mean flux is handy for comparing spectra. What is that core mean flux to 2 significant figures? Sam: 68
